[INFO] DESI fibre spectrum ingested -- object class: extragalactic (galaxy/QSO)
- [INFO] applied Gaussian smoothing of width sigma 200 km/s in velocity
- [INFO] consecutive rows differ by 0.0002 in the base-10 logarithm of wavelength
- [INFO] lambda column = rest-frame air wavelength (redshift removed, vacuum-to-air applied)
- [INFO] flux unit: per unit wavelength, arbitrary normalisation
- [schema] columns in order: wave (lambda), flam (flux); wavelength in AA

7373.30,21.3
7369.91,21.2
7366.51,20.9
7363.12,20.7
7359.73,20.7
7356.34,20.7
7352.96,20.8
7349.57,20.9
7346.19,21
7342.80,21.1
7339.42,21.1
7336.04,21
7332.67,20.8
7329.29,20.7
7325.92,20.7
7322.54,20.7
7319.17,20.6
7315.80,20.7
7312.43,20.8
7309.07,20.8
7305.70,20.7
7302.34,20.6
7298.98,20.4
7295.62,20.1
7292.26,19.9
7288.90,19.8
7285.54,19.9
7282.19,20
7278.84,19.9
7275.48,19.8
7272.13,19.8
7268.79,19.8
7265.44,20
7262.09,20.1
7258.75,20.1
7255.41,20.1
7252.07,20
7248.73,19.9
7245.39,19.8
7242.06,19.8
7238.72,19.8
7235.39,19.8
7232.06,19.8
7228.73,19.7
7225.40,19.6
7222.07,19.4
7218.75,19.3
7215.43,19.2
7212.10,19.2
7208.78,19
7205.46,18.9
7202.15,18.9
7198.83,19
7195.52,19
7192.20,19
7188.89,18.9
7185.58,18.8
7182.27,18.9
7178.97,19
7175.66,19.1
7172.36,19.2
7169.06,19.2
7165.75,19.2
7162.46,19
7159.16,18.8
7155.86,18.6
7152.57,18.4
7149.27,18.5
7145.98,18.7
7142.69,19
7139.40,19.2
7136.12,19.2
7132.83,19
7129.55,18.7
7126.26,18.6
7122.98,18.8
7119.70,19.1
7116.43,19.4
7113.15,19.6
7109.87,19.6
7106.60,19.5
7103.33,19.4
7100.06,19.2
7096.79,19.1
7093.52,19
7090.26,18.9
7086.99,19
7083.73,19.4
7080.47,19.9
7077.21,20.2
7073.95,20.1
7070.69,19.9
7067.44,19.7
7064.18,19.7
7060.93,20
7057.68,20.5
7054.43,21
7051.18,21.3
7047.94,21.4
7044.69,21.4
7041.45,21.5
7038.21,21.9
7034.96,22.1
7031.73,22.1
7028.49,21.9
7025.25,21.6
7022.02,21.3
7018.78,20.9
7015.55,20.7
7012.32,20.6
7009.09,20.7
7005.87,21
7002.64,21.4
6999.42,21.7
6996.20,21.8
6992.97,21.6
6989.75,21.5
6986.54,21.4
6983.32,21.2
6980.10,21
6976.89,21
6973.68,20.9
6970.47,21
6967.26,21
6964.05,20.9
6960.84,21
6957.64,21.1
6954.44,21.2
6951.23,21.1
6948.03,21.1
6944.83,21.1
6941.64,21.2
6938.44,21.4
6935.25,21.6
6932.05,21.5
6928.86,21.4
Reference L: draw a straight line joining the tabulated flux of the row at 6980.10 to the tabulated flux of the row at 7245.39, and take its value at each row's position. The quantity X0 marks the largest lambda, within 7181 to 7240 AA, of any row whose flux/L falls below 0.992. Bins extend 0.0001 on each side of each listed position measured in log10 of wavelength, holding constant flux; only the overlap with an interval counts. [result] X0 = 7228.73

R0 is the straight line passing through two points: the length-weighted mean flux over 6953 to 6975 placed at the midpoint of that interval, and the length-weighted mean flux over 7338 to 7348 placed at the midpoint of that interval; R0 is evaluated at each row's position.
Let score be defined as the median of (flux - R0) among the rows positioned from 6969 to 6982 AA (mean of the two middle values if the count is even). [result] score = 0.0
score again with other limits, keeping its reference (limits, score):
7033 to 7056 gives 0.4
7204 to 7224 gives -1.8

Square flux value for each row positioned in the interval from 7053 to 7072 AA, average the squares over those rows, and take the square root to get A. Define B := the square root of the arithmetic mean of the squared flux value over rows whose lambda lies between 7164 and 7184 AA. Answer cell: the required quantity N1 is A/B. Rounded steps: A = 20.1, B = 19.1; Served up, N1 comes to 1.05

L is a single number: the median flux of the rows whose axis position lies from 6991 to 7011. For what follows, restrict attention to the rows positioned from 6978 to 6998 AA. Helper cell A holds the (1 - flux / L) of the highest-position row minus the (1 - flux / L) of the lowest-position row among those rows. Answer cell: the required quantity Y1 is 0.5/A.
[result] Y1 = -13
